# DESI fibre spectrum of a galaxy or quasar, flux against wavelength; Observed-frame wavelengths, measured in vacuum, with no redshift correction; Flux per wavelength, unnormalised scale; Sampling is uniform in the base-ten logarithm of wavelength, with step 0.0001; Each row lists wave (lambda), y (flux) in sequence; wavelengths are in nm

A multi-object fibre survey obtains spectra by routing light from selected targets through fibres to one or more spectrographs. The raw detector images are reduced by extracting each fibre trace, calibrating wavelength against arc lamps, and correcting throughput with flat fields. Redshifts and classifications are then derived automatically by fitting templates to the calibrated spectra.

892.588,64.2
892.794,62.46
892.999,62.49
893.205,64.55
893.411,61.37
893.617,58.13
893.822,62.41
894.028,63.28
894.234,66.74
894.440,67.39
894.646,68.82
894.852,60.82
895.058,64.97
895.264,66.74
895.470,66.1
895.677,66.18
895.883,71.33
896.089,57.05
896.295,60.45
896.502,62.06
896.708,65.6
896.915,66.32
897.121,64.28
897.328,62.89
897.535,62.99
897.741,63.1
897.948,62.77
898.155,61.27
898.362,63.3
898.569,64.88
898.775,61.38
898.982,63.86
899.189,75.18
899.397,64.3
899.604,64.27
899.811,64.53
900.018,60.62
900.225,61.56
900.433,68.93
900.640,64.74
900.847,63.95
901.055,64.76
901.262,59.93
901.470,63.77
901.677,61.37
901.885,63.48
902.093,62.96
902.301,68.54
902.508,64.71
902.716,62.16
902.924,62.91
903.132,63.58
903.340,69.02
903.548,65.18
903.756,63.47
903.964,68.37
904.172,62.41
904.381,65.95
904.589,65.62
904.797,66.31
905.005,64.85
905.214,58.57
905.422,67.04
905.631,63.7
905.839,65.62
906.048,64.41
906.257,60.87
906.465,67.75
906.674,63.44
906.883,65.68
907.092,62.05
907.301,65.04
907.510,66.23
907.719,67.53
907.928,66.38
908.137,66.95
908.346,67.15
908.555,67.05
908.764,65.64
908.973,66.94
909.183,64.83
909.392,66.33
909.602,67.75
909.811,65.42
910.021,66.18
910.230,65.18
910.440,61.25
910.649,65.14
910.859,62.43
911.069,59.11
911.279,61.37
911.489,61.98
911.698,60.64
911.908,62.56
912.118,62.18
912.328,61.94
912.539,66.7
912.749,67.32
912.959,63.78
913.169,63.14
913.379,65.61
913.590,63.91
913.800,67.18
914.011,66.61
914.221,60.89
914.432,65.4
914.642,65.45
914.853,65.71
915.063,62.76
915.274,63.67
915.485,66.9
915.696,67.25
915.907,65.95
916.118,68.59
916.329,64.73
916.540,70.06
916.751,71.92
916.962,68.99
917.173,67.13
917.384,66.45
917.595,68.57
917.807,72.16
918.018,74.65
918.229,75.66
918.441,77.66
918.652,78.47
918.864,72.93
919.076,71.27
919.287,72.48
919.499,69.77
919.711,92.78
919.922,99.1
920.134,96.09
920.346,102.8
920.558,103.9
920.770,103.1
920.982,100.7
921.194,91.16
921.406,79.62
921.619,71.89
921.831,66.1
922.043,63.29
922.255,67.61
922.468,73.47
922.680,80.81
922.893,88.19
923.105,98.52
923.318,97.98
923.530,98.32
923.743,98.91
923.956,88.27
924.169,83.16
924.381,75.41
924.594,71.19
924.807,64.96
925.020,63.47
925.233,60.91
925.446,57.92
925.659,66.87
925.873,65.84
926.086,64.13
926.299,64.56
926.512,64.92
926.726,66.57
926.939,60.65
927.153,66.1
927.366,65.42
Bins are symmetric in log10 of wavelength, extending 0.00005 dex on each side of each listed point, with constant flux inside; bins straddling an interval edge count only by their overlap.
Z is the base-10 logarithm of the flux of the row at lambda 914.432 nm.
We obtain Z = 1.82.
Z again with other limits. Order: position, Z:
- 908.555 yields 1.83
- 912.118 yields 1.79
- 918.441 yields 1.89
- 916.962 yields 1.84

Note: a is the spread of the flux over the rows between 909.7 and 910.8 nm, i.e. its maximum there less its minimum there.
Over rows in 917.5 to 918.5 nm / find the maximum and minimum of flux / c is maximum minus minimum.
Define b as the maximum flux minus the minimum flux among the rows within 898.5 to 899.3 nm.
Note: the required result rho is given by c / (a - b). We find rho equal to -1.0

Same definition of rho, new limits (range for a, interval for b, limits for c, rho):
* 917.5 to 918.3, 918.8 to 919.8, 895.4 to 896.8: -0.9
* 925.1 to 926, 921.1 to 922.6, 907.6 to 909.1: -0.1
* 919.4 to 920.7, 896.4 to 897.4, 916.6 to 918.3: 0.3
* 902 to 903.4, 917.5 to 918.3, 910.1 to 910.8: -17.1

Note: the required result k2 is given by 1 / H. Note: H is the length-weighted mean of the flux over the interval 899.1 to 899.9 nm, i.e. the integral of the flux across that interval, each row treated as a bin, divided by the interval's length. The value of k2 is 0.0149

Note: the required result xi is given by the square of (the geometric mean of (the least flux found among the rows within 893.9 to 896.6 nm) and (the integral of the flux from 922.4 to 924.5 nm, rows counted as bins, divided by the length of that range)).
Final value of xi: 5049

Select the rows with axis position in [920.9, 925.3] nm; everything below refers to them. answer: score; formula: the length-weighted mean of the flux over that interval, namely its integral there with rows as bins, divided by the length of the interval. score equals 80.2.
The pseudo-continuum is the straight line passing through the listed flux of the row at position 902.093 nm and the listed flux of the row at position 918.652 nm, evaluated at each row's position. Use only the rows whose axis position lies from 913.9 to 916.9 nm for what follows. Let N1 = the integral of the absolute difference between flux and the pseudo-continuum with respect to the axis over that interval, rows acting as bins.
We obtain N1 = 28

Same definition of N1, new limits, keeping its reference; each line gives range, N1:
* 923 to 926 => 47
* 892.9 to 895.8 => 25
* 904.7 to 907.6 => 8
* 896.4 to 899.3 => 15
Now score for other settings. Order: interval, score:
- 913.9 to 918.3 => 67.5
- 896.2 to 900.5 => 64.0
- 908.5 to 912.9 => 64.1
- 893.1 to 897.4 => 64.2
